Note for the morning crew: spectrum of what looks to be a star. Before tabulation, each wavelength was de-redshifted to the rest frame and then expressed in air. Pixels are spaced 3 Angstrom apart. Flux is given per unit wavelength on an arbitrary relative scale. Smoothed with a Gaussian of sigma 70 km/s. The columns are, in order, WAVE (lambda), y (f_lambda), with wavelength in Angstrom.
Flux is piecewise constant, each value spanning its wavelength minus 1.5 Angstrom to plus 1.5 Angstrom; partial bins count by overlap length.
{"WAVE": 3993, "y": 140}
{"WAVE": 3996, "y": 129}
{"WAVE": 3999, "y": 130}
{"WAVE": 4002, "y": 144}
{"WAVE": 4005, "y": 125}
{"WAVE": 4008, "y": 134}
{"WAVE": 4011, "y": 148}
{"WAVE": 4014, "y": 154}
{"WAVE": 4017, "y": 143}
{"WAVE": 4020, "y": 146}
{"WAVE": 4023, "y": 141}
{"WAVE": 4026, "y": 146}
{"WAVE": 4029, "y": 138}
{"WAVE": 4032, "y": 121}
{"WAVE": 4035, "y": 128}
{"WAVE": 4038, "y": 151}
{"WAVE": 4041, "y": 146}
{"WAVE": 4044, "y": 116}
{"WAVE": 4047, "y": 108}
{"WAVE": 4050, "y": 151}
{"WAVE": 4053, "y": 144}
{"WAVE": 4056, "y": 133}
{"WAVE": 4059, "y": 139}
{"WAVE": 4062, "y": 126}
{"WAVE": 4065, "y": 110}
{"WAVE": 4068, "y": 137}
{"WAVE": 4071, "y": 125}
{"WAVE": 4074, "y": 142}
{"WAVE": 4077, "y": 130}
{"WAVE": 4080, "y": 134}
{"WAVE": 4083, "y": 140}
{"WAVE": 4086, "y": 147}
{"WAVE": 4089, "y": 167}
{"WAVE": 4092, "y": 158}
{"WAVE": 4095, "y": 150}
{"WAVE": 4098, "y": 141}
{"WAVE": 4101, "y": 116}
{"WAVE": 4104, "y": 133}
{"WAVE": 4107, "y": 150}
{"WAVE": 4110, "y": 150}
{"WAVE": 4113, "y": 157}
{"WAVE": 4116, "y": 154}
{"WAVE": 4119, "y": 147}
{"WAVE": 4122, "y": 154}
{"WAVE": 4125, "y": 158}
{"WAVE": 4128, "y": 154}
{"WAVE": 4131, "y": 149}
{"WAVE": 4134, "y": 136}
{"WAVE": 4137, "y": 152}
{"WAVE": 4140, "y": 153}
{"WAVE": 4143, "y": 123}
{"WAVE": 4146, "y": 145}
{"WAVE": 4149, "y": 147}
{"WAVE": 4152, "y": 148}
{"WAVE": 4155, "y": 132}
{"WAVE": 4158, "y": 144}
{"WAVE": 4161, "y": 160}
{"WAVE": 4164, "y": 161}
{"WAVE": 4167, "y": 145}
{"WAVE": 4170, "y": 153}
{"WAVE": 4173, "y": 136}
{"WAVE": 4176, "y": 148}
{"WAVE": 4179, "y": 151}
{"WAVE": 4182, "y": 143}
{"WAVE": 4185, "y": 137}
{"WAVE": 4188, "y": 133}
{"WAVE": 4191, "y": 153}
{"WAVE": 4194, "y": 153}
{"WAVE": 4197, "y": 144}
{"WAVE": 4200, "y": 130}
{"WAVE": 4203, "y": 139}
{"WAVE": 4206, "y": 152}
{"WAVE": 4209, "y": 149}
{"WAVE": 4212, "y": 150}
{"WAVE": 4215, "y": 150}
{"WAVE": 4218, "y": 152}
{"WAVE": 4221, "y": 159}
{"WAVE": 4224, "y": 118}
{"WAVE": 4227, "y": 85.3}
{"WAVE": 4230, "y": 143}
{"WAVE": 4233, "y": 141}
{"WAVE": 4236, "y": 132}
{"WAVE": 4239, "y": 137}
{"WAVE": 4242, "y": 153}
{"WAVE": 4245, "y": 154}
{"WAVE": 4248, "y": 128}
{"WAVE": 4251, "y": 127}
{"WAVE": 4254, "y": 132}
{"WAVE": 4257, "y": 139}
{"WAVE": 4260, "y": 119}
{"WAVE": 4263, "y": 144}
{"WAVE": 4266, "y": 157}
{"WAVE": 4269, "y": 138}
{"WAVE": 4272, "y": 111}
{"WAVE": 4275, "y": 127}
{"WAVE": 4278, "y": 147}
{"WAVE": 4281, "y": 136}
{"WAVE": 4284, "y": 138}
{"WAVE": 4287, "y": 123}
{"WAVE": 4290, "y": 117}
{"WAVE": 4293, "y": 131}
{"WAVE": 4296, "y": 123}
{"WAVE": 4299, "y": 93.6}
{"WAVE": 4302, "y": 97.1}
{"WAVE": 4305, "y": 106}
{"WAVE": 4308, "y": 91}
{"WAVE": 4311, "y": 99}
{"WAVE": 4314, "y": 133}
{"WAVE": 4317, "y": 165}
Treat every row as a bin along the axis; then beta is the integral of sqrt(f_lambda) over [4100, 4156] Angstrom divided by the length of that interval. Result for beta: 12.1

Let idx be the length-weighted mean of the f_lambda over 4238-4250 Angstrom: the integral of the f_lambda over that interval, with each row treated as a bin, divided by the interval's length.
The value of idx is 143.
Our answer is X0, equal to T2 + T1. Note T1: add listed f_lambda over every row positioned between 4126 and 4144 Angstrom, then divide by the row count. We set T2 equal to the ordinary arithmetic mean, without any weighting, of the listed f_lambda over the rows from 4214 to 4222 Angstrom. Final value 298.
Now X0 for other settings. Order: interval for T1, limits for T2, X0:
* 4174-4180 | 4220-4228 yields 270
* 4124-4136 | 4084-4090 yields 306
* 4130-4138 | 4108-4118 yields 299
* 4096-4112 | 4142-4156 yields 277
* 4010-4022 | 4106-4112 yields 298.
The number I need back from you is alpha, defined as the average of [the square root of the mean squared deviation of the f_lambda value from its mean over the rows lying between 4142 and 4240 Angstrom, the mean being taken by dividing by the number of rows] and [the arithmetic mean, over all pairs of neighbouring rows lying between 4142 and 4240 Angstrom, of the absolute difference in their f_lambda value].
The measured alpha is 12.8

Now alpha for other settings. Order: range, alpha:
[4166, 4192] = 8.5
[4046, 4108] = 14.4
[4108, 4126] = 4.7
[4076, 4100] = 10.3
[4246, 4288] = 12.7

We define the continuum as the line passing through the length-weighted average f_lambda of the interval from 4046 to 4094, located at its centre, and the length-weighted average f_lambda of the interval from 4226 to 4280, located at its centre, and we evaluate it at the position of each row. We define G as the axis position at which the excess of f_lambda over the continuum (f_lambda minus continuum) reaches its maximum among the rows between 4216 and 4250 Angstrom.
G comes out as 4221 Angstrom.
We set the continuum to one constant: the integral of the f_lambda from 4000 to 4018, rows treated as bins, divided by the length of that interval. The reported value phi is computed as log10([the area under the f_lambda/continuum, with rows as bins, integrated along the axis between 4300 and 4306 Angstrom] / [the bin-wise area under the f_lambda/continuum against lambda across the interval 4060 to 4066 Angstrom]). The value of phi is -0.078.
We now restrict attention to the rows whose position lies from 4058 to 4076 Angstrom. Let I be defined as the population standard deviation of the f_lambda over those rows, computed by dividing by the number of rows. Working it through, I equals 11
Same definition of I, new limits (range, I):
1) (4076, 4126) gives 12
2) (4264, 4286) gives 13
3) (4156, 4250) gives 14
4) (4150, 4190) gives 9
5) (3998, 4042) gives 10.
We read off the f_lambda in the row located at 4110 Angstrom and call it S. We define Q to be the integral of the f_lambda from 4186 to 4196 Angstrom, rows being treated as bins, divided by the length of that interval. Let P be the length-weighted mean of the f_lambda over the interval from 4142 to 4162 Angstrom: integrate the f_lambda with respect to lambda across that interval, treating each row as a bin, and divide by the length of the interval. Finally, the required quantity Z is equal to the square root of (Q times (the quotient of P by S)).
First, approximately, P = 143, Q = 146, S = 150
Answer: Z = 11.8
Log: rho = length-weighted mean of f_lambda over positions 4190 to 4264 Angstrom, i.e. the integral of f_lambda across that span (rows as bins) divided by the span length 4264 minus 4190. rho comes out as 139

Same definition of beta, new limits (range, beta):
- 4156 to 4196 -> 12.1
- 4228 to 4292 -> 11.6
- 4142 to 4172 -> 12.1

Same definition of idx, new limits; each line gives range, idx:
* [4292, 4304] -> 110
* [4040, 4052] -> 130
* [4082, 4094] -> 153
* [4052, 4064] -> 134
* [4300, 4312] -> 98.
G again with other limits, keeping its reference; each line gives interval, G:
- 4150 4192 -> 4164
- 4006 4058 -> 4014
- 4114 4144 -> 4125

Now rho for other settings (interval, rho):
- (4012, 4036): 140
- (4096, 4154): 146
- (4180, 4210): 143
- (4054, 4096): 138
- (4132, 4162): 144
